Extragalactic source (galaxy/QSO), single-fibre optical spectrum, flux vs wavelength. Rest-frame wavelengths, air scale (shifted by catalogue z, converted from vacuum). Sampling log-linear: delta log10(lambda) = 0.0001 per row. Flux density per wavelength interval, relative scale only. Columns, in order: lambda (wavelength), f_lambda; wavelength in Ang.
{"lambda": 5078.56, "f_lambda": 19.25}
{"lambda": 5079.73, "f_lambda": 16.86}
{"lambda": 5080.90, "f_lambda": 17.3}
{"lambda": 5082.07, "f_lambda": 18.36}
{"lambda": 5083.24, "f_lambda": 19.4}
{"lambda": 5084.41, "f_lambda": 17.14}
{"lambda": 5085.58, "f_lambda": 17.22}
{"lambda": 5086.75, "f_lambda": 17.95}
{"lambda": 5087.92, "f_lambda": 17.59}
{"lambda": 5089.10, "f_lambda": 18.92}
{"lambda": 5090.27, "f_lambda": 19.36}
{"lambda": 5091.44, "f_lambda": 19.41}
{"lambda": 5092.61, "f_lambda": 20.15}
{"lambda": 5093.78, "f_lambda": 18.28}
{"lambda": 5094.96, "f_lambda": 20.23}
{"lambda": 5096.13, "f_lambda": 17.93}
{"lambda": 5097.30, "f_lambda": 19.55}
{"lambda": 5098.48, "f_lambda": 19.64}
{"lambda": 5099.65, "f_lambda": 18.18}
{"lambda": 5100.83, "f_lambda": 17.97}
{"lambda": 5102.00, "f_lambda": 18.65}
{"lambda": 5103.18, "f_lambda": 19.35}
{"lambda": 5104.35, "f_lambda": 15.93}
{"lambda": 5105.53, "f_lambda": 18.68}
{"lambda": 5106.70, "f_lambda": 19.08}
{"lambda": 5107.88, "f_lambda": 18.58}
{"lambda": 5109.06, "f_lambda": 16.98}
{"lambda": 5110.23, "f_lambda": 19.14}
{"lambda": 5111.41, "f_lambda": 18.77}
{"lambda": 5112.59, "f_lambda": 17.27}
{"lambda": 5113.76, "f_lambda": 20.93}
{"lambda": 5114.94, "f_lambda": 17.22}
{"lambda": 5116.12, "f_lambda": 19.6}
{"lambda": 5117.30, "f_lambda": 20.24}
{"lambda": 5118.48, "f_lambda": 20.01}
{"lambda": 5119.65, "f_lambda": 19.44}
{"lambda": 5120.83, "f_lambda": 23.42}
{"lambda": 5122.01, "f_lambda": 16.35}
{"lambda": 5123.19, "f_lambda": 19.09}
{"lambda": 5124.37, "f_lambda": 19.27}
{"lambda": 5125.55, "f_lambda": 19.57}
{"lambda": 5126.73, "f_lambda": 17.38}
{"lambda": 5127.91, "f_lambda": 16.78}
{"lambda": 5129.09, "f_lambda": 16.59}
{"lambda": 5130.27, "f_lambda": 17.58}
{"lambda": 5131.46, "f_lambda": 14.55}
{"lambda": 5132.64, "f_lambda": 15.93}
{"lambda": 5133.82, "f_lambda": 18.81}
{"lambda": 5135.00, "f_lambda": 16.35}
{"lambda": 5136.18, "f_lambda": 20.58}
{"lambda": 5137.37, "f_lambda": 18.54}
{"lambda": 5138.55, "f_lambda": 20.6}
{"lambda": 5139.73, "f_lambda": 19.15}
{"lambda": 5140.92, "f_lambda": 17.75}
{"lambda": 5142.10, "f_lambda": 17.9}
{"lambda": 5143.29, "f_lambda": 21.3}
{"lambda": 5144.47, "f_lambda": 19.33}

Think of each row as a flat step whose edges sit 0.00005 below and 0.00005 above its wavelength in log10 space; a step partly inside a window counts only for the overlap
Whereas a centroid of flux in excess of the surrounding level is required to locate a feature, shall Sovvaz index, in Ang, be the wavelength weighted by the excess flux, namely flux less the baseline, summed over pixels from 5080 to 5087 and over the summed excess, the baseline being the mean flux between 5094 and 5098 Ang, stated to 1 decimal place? 5084.0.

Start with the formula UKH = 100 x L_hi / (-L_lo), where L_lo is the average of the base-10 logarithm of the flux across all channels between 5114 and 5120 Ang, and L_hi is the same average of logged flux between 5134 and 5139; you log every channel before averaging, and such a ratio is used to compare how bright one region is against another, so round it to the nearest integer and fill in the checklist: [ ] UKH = -99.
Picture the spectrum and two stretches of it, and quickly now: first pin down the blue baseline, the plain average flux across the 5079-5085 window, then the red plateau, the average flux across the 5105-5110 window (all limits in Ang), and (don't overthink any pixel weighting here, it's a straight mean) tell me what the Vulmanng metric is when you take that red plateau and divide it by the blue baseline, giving 1.03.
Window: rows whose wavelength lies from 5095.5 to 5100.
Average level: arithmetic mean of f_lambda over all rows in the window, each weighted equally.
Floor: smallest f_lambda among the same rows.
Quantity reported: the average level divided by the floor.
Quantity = 1.05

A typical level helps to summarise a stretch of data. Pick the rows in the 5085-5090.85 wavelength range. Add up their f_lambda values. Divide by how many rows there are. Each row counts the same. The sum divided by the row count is 18.2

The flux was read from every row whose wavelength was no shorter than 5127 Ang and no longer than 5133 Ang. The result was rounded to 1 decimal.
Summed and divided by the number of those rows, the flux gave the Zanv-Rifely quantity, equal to 16.3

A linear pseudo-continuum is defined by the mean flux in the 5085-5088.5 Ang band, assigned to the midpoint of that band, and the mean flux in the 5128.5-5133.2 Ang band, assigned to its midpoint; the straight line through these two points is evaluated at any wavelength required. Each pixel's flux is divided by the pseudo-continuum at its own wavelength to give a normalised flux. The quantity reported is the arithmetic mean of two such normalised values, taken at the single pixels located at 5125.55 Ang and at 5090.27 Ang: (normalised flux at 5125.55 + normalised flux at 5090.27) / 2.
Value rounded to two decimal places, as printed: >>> 1.15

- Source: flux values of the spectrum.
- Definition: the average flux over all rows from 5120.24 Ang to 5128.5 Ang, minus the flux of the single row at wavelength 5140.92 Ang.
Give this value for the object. 1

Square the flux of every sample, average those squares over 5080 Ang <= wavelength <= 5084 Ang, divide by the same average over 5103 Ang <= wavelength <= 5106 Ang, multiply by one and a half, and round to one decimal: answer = 1.6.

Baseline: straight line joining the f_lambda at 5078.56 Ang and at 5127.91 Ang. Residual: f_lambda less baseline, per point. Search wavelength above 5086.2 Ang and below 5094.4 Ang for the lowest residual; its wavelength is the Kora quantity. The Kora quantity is 5087.92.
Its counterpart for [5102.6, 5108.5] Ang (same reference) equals 5104.35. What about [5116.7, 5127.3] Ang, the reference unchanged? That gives 5122.01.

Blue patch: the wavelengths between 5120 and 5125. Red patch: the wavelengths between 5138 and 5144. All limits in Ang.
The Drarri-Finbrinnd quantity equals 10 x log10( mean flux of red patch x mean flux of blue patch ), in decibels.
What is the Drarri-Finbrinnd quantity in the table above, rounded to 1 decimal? 25.8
